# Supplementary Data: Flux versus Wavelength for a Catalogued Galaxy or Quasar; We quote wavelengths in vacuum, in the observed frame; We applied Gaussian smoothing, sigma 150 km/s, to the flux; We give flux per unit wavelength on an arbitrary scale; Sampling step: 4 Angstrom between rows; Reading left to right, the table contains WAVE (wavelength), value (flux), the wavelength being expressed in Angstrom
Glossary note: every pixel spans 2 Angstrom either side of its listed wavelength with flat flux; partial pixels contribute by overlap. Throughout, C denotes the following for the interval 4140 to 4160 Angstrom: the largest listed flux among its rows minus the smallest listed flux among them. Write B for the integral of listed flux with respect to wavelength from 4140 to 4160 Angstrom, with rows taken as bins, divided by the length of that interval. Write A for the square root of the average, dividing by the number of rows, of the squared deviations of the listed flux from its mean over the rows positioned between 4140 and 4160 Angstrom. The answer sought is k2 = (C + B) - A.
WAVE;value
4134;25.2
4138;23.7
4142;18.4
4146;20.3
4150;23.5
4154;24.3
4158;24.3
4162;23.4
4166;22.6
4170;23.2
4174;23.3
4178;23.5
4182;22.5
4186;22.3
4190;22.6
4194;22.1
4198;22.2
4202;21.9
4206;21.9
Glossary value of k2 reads 25.7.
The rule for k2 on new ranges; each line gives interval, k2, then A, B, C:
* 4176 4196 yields 23.5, 0.48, 22.6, 1.4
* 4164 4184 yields 23.6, 0.40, 23.0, 1.0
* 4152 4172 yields 24.6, 0.66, 23.6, 1.7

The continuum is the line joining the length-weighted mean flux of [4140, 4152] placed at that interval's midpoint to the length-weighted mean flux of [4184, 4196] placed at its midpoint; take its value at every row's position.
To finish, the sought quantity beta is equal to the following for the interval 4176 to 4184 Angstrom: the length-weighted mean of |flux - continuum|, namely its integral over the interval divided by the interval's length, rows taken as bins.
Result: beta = 1.0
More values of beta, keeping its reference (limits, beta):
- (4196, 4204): 0.6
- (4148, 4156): 2.9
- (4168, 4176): 1.6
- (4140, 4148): 1.3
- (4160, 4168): 1.6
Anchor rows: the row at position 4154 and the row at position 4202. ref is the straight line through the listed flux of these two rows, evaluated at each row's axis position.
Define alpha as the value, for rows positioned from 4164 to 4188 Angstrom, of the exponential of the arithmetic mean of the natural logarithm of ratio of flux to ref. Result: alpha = 0.99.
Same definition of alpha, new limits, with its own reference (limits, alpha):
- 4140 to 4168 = 0.92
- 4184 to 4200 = 1.00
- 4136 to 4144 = 0.84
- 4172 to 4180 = 1.01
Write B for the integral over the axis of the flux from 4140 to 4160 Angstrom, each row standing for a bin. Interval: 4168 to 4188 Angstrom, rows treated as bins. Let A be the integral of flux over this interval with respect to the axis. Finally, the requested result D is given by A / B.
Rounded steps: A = 459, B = 443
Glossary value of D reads 1.04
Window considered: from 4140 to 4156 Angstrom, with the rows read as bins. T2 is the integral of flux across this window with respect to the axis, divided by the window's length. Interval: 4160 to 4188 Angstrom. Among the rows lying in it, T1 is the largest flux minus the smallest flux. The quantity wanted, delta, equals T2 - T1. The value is 20.4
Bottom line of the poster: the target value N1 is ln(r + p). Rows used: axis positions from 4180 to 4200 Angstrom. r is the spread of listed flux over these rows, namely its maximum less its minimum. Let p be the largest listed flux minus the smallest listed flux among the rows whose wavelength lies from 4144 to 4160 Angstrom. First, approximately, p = 4.0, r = 0.5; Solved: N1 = 1.5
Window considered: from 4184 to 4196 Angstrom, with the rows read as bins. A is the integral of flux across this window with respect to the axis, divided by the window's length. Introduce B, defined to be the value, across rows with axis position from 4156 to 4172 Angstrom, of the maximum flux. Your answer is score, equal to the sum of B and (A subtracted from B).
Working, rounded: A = 22.3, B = 24.3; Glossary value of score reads 26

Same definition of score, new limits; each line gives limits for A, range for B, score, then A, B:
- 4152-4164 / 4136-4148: 23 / 24.0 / 23.7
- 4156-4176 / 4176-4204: 24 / 23.4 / 23.5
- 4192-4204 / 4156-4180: 27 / 22.1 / 24.3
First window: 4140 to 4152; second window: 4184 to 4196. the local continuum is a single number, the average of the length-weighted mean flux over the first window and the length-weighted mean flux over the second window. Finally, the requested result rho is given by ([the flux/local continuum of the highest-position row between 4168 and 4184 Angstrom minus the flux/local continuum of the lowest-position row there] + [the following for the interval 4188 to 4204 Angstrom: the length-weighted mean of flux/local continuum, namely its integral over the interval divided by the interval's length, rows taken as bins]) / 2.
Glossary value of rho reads 0.499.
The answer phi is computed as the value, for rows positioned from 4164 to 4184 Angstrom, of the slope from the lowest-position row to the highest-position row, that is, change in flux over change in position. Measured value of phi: -0.01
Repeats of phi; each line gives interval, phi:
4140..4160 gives 0.37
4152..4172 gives -0.07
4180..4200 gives -0.02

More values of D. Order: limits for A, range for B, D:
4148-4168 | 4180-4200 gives 1.06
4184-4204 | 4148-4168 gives 0.94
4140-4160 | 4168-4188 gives 0.97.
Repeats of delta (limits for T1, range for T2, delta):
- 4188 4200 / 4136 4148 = 20.3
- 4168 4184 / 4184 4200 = 21.3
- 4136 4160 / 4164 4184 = 17.1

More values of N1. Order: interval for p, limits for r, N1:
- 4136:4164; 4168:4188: 2.0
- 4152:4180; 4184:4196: 0.8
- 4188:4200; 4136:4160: 1.9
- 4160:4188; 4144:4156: 1.6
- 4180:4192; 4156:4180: 0.7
